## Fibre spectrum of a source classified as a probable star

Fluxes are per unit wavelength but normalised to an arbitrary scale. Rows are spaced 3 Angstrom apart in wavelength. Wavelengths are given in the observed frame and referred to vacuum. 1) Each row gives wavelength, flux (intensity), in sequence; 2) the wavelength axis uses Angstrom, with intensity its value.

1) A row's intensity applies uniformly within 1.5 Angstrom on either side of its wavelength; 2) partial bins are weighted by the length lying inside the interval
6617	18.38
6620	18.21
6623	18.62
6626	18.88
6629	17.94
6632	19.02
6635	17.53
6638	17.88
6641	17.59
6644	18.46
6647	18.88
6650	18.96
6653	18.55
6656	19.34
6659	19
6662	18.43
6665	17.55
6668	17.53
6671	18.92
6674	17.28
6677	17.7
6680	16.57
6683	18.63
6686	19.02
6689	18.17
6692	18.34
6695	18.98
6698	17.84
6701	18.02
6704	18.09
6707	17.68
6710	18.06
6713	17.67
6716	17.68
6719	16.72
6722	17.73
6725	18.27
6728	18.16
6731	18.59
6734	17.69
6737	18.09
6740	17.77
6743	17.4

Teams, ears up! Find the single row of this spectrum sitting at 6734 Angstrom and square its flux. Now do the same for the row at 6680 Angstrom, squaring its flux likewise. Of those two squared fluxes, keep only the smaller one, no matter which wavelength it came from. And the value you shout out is 275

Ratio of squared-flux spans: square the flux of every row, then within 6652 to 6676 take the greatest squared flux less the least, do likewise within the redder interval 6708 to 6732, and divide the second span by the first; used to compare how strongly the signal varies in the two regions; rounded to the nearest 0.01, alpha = 0.88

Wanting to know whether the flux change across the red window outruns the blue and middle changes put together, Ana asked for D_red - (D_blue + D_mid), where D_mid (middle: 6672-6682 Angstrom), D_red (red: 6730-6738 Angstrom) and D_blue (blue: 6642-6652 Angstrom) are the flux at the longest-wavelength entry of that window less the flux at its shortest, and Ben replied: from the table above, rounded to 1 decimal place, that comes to -0.3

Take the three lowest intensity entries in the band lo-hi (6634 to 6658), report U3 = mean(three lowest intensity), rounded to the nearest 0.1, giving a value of 17.7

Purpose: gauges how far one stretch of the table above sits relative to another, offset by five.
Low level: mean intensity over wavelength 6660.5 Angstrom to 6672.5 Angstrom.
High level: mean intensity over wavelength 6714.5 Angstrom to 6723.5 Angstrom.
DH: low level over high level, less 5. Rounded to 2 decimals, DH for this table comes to -3.96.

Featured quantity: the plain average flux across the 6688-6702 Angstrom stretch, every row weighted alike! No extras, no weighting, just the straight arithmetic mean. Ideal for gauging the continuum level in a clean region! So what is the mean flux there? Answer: 18.3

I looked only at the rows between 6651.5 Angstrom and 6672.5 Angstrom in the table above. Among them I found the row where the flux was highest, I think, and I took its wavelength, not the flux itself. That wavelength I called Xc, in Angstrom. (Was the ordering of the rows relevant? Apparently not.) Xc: 6656 Angstrom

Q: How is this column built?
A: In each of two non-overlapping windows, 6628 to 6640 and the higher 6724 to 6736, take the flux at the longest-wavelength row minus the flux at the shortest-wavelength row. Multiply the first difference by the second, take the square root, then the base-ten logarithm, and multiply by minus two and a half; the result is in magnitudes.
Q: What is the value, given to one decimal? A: 1.8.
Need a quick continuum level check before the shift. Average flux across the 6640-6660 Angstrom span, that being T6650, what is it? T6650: 18.7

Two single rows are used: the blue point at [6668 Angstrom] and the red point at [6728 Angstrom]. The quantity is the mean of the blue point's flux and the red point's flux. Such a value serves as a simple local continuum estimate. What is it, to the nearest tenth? 17.8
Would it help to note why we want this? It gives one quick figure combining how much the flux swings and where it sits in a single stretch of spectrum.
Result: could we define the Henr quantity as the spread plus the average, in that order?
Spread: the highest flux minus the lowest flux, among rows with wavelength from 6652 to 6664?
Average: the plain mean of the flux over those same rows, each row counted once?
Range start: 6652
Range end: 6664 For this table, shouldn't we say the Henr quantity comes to 19.7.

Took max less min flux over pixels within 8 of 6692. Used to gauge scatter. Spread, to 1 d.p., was 1.2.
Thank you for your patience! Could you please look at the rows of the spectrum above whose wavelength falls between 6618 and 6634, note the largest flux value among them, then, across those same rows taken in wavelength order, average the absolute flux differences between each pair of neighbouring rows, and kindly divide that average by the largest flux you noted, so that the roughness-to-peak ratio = 0.035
